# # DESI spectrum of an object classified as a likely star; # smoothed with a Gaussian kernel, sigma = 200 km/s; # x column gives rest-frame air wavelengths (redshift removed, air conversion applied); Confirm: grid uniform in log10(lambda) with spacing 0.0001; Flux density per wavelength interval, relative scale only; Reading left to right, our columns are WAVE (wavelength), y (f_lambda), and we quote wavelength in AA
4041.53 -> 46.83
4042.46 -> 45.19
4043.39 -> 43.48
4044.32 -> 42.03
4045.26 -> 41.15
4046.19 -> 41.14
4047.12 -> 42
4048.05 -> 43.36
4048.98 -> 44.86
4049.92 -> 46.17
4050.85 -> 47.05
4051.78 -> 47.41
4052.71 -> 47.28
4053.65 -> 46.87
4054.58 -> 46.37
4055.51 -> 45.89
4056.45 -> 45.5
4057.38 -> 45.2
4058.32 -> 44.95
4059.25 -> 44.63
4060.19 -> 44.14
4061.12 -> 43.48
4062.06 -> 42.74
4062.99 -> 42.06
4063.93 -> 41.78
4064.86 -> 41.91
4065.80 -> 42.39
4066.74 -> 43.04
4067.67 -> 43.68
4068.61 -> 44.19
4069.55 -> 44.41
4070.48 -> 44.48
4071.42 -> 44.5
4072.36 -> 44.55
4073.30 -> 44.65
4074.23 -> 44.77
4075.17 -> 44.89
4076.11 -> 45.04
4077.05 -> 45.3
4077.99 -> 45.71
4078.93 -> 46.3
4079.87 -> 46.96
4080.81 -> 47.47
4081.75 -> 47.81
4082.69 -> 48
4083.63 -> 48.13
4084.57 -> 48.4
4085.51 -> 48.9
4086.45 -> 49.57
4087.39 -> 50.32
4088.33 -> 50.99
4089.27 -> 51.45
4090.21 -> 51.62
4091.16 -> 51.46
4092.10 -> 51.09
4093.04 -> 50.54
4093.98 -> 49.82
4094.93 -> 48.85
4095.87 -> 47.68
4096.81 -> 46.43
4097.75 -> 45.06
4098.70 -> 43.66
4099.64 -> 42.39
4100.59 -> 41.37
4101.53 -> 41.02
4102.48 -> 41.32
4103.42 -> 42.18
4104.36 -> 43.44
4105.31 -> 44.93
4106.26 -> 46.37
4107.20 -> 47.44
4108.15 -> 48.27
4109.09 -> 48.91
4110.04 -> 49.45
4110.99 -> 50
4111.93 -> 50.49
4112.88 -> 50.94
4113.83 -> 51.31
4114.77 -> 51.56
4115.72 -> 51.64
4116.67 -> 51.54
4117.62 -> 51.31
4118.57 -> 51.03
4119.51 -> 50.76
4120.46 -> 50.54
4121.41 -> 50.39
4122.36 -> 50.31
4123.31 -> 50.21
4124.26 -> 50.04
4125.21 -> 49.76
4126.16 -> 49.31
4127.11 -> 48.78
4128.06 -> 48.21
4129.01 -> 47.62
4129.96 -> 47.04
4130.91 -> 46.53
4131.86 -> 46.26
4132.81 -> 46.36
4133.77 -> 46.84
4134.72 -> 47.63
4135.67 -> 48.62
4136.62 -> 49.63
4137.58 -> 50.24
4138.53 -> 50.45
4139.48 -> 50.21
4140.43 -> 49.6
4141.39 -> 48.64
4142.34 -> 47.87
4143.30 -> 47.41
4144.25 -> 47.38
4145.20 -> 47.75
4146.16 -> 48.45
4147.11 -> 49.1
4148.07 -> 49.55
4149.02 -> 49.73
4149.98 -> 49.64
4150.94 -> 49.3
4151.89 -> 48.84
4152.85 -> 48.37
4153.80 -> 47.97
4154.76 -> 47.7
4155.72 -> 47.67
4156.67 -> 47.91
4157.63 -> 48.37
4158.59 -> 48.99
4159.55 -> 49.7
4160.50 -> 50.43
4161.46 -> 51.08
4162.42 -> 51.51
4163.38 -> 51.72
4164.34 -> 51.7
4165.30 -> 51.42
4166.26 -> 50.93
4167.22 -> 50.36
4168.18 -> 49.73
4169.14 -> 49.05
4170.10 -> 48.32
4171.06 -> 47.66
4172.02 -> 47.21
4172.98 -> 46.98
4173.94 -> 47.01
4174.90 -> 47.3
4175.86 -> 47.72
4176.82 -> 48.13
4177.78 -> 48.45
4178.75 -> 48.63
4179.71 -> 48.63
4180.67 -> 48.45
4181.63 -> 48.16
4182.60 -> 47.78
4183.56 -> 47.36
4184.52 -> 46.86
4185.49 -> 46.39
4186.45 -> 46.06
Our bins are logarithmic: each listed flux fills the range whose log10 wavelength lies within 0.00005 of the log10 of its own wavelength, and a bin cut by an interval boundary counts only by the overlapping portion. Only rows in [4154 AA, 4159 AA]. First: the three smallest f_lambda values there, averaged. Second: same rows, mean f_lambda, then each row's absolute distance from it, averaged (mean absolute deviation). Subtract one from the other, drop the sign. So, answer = 47.3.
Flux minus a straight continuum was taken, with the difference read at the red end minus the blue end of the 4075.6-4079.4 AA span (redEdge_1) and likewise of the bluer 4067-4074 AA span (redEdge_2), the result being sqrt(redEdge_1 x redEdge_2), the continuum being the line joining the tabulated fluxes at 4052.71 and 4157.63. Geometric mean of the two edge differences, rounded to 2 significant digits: 1.1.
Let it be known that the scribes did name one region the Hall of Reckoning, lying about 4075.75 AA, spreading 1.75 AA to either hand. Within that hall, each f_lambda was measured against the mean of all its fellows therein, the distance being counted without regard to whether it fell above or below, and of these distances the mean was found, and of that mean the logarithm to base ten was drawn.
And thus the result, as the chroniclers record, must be -0.77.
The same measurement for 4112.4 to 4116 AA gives -0.62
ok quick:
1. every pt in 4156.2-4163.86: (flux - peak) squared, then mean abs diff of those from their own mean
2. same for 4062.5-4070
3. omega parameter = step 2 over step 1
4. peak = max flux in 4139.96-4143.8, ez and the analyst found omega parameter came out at 8.9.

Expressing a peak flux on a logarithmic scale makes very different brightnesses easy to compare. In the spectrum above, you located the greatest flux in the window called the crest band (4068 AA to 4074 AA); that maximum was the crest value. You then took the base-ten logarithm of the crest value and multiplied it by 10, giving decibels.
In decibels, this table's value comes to 16.50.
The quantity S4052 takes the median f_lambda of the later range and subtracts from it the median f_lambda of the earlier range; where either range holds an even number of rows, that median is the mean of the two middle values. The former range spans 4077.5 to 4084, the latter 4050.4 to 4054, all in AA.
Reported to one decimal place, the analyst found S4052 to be 0.3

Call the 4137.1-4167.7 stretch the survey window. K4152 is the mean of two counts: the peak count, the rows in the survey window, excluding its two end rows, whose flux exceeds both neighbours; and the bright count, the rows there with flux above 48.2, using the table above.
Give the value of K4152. 13.5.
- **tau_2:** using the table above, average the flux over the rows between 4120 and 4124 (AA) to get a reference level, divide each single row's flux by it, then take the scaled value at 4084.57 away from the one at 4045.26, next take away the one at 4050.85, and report -1.08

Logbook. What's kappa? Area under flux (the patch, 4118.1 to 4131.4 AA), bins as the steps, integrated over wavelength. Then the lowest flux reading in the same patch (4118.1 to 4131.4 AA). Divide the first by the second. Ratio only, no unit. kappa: 14.1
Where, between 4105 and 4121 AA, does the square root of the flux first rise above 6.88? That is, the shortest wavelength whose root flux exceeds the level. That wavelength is 4107.20 AA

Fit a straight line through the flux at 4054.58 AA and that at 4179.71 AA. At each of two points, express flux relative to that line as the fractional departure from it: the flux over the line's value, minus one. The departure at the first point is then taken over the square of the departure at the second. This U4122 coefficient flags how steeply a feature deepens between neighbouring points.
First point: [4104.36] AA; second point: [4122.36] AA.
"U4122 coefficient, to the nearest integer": -25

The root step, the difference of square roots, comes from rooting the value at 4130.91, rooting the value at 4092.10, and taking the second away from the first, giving -0.3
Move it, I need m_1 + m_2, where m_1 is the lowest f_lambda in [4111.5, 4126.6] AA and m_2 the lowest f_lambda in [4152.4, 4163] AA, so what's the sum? 97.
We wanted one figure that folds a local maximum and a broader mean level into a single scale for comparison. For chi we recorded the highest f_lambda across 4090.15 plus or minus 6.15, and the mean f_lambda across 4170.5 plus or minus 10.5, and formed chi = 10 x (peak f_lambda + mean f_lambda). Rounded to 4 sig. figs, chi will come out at 1008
